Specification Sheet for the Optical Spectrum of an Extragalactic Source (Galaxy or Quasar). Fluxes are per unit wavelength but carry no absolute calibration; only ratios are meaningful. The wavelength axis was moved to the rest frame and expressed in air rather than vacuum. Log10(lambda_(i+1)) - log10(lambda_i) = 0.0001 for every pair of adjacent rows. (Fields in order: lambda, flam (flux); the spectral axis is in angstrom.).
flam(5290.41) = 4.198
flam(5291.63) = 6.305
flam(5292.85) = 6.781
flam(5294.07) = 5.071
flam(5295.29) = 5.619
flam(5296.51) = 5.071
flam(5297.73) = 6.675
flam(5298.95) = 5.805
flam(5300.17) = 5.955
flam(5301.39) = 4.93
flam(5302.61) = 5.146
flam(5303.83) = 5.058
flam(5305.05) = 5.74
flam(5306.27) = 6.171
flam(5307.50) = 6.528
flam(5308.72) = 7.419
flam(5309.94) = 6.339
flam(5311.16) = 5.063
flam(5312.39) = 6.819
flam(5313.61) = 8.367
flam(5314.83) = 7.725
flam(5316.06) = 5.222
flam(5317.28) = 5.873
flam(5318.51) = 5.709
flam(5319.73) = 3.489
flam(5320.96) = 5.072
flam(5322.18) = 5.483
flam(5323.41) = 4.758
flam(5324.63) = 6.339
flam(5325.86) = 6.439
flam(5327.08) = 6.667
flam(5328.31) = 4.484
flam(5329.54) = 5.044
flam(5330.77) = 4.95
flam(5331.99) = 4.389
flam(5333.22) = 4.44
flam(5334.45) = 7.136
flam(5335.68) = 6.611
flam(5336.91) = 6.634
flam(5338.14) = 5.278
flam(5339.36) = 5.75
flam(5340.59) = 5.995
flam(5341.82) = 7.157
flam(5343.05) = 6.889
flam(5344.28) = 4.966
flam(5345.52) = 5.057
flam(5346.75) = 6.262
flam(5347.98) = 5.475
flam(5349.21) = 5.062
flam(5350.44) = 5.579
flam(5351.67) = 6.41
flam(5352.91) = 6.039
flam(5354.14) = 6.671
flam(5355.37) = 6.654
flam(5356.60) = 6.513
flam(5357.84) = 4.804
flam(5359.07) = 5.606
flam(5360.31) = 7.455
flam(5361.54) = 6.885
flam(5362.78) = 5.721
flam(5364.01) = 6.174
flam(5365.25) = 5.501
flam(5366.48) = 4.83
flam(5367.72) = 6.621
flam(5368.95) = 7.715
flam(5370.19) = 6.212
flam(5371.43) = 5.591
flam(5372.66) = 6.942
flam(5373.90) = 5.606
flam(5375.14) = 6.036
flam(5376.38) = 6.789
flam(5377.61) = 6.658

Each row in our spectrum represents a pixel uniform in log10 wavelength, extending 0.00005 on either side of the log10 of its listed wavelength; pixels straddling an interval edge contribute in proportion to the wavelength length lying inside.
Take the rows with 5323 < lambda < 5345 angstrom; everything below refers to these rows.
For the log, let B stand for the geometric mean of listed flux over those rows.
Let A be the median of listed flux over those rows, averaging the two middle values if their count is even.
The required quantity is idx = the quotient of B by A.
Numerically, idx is 0.97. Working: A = 5.9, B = 5.7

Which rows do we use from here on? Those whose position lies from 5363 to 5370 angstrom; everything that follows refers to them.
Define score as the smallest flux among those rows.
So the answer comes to 4.83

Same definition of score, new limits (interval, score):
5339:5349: 4.966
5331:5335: 4.389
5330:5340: 4.389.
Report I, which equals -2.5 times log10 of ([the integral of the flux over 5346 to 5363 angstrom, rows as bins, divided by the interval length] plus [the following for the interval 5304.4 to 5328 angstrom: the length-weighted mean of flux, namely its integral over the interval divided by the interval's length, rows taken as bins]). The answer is -2.709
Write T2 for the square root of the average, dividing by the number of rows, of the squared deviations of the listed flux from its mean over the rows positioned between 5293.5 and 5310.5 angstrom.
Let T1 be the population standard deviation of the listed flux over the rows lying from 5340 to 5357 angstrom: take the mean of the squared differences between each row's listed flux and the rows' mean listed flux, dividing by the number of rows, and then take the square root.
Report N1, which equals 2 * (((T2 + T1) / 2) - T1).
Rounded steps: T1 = 0.69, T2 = 0.72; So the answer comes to 0.02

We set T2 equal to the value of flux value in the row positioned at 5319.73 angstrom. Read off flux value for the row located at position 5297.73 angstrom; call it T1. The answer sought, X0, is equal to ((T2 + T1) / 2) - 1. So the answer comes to 4.1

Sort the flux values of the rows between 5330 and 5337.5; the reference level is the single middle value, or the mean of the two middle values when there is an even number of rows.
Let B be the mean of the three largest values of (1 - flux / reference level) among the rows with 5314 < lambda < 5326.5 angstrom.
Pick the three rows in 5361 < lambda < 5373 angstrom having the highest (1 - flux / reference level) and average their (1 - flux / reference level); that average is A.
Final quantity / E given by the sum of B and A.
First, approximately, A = 0.082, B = 0.23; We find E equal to 0.31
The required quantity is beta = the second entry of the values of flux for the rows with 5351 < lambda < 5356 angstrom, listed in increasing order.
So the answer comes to 6.41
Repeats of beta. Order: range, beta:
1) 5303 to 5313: 5.063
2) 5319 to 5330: 4.484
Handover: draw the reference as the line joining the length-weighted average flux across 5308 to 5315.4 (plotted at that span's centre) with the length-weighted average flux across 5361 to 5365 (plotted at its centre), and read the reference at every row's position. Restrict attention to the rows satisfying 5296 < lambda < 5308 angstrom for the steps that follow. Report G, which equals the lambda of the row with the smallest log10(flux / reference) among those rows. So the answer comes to 5301.39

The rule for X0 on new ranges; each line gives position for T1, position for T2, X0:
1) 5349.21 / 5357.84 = 3.9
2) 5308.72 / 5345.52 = 5.2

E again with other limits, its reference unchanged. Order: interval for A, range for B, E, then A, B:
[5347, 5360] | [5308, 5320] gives 0.32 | 0.115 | 0.21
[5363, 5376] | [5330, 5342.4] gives 0.29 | 0.082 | 0.21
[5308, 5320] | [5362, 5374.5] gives 0.29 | 0.206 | 0.08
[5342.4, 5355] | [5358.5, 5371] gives 0.21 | 0.130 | 0.08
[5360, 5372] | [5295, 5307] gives 0.21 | 0.082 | 0.13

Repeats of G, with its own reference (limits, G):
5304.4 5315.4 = 5311.16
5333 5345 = 5333.22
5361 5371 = 5366.48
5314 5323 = 5319.73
